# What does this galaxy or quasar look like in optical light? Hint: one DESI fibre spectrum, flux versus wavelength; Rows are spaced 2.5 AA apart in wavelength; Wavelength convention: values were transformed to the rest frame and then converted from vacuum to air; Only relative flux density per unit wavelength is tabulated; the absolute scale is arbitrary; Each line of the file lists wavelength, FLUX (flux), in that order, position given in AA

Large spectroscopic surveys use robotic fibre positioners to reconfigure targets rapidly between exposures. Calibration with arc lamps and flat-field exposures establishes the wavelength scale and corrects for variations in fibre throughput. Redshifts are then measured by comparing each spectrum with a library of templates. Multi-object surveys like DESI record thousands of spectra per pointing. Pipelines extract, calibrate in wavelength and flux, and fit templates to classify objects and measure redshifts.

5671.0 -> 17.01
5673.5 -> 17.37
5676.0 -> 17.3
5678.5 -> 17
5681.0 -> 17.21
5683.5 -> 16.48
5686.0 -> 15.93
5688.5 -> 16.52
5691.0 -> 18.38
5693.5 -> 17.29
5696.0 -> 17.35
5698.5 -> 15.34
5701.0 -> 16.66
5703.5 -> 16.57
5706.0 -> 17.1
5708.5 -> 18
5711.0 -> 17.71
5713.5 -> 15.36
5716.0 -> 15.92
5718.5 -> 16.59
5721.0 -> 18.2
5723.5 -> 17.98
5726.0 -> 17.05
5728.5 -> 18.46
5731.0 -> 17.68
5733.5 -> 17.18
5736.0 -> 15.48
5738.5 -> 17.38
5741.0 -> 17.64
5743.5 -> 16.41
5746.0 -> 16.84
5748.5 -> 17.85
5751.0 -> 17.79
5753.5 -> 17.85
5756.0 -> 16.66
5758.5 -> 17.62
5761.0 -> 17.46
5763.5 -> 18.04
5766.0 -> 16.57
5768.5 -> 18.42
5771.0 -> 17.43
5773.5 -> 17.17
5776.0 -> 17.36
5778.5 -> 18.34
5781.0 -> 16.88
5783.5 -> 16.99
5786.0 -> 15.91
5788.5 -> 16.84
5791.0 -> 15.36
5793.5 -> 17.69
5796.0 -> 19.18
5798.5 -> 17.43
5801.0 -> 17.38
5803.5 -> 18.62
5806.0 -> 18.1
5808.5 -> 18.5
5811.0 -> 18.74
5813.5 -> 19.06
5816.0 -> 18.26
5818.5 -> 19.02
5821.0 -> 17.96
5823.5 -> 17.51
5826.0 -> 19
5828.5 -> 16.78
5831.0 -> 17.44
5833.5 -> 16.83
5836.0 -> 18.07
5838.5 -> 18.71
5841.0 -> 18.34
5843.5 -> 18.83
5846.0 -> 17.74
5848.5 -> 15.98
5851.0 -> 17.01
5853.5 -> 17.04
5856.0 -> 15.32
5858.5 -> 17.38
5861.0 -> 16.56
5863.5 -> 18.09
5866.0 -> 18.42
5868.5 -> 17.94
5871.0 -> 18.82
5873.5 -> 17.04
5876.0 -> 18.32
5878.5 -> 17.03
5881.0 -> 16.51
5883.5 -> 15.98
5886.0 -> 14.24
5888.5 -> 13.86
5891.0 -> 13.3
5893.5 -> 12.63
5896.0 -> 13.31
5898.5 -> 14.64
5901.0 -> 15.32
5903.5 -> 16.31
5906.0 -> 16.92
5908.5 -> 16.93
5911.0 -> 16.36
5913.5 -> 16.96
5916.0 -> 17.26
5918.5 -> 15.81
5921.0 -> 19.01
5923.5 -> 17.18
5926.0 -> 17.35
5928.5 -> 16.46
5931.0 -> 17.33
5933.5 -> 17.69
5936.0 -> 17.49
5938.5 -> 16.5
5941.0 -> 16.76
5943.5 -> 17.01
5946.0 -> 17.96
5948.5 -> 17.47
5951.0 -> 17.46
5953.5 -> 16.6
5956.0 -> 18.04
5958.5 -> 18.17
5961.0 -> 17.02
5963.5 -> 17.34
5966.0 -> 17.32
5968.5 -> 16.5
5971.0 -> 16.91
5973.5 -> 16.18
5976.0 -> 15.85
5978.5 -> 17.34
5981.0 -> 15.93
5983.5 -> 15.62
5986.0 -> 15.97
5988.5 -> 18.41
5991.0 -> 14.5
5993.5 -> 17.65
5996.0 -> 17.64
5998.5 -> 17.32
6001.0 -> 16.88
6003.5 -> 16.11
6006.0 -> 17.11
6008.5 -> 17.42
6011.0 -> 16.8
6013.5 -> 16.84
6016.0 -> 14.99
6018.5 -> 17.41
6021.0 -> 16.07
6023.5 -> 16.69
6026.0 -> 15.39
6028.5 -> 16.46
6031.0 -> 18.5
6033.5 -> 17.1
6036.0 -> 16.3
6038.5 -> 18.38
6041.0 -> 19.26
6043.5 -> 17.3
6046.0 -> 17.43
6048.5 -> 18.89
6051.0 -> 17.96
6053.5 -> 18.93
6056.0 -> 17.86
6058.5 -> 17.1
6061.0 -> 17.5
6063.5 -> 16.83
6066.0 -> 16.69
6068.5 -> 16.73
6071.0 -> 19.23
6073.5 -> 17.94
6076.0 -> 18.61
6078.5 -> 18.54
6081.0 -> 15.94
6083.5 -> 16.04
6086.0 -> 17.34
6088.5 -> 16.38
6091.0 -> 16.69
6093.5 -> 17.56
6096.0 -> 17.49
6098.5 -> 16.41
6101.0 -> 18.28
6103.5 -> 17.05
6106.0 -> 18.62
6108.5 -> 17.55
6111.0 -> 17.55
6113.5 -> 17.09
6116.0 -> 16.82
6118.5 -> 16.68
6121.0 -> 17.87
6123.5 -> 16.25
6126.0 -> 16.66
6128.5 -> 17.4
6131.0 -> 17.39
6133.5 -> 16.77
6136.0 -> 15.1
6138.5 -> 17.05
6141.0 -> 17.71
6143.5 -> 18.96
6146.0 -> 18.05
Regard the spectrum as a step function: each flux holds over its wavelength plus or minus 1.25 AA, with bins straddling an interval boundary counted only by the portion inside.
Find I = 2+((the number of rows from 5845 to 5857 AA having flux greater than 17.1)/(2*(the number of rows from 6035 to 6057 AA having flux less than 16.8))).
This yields 2.50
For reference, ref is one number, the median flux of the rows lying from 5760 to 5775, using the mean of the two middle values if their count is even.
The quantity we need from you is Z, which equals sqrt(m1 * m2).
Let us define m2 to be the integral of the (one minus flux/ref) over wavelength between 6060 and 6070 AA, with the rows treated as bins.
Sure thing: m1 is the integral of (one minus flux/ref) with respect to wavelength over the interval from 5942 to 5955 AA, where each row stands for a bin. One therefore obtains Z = 0.2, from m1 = 0.1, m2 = 0.27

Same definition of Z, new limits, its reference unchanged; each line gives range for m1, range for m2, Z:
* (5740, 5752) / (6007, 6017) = 0.2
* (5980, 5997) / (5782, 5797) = 0.6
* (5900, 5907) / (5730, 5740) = 0.4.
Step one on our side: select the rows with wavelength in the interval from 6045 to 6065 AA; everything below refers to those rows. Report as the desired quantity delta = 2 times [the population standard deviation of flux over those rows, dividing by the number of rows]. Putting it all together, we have 1.44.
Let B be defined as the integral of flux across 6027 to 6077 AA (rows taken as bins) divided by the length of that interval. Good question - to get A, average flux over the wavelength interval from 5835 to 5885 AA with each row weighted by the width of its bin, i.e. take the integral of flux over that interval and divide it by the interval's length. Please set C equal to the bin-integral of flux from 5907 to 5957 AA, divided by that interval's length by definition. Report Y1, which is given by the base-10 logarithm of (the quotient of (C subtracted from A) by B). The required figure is -1.83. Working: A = 17.4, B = 17.7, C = 17.2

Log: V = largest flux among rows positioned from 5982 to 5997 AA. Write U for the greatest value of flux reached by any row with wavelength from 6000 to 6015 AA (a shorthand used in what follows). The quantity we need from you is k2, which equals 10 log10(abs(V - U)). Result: 0.0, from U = 17.42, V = 18.41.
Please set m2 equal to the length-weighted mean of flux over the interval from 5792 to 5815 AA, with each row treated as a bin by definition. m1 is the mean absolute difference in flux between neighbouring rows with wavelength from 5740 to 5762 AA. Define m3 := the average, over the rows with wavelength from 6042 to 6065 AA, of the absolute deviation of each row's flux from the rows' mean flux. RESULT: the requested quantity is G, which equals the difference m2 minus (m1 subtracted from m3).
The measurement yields 18.3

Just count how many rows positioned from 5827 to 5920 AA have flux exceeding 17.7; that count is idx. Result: 10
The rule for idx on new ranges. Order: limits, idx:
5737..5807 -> 9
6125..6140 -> 0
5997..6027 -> 0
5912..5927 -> 1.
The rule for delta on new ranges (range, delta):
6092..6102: 1.34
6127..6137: 1.88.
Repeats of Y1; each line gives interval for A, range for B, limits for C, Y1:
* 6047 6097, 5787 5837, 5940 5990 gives -1.53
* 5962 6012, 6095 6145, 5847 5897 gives -1.56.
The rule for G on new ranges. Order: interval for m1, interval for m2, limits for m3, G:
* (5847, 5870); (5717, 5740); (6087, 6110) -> 17.7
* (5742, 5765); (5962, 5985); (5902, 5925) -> 16.5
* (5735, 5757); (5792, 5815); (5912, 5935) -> 18.5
